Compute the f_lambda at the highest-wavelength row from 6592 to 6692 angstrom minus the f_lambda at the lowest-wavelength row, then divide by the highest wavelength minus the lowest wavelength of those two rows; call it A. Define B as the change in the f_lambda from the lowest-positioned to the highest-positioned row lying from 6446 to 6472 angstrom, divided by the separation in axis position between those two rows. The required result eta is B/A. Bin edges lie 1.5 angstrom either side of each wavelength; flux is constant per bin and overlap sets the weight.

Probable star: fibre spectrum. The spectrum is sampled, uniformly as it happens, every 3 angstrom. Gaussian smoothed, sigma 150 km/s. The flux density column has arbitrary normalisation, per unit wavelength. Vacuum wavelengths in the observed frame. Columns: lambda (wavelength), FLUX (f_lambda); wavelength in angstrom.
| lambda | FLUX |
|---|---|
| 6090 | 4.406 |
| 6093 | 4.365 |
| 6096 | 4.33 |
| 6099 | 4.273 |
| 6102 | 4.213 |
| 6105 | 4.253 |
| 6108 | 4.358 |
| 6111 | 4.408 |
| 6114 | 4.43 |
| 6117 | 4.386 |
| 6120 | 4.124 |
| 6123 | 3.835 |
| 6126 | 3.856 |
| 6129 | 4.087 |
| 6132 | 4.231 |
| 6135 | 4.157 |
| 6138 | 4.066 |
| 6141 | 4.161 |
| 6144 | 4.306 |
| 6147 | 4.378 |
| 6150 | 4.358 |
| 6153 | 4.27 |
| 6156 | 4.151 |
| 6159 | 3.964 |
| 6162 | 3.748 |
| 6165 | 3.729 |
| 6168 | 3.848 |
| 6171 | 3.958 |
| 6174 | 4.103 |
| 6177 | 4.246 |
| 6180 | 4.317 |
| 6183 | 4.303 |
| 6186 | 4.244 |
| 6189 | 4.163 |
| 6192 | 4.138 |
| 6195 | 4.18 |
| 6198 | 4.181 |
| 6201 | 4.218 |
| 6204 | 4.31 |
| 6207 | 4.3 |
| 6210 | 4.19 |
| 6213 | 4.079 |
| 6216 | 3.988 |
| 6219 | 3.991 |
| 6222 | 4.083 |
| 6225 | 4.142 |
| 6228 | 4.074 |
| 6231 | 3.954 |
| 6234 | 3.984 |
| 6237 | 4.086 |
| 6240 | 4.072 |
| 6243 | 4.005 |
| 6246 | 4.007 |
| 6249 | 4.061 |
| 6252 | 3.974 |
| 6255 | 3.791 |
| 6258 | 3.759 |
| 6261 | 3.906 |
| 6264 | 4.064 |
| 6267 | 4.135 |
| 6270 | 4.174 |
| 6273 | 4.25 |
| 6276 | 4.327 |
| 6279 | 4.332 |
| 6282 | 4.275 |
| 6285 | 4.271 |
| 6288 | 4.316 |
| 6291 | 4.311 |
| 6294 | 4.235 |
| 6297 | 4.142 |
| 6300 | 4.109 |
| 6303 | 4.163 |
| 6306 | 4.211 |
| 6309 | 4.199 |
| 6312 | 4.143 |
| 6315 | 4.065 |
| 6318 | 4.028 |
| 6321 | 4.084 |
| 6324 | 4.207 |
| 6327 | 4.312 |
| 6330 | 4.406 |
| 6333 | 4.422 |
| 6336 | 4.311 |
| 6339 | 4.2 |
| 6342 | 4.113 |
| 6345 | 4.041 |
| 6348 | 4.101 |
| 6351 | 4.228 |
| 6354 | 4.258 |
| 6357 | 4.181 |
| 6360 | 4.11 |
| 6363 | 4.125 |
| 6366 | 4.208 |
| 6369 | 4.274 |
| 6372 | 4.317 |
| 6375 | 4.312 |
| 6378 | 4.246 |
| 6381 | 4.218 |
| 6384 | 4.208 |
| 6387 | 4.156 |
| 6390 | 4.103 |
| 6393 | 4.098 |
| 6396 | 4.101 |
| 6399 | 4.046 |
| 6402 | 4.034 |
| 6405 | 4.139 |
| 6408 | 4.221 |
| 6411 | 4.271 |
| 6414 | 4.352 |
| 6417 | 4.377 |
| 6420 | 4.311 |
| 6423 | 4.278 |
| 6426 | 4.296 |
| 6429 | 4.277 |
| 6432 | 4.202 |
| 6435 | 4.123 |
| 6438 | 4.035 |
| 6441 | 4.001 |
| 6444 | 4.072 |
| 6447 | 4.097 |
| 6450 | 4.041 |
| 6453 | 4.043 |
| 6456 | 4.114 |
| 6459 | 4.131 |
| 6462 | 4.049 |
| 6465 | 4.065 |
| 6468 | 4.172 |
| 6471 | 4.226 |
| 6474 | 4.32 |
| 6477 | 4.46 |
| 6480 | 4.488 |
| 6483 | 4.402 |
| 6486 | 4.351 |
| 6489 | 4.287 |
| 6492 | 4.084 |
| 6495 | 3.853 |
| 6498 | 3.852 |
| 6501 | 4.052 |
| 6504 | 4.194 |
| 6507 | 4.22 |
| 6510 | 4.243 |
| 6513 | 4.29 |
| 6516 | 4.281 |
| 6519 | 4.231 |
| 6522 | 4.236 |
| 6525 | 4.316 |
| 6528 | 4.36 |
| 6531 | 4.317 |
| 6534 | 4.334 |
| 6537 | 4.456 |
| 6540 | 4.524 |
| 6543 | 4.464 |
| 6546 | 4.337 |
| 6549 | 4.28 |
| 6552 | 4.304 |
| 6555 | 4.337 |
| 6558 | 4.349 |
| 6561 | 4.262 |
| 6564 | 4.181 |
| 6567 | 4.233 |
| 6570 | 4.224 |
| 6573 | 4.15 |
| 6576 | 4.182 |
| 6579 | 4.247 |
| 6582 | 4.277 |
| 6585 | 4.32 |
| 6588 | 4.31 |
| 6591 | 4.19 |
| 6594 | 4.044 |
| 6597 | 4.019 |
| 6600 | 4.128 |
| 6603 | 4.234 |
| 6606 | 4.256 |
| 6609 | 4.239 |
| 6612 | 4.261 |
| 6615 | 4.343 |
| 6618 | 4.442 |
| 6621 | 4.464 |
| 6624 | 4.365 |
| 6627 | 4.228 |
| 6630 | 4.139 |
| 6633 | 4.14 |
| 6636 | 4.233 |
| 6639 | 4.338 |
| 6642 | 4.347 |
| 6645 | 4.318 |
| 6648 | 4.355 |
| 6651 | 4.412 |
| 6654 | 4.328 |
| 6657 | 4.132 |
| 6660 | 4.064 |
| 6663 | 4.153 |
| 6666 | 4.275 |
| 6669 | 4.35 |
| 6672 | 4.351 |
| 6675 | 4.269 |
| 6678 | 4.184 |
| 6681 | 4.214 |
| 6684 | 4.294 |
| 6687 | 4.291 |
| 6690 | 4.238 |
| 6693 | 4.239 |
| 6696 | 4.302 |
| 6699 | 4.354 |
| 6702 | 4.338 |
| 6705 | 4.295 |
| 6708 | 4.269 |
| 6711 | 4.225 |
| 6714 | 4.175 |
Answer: 2.7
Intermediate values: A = 0.002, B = 0.005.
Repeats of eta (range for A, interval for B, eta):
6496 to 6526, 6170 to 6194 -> 0.5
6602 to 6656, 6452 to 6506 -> 1.6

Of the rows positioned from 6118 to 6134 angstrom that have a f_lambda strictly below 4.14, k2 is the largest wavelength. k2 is 6129 angstrom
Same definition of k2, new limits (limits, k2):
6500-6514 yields 6501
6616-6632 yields 6630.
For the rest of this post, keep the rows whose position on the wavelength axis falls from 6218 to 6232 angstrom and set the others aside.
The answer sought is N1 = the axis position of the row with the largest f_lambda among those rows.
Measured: 6225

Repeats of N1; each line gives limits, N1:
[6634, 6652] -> 6651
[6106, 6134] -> 6114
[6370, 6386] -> 6372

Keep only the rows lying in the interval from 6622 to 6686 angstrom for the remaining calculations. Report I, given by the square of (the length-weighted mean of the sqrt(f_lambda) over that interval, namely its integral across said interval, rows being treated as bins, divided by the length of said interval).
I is 4.26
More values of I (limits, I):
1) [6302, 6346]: 4.19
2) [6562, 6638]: 4.23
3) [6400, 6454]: 4.18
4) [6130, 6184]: 4.12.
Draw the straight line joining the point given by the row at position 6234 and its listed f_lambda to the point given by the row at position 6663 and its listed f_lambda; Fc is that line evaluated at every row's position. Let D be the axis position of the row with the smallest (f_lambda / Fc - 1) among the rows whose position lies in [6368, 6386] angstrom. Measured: 6384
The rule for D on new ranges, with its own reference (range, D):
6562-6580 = 6573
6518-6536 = 6519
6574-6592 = 6576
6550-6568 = 6564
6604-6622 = 6609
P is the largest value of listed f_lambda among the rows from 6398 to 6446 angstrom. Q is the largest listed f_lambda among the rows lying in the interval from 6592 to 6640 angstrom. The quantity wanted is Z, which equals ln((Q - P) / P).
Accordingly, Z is -3.9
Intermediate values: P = 4.377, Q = 4.464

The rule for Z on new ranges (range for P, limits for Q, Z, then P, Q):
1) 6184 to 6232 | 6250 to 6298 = -5.3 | 4.31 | 4.332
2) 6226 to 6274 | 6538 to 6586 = -2.7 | 4.25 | 4.524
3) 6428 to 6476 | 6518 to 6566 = -3.1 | 4.32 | 4.524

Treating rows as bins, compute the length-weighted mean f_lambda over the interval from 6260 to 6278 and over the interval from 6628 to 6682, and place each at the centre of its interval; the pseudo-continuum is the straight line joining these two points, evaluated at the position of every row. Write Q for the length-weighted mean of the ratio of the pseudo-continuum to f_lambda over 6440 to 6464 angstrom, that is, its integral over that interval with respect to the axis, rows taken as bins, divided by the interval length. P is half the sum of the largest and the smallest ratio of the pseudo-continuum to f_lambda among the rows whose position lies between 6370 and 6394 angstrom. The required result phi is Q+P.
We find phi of 2.03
